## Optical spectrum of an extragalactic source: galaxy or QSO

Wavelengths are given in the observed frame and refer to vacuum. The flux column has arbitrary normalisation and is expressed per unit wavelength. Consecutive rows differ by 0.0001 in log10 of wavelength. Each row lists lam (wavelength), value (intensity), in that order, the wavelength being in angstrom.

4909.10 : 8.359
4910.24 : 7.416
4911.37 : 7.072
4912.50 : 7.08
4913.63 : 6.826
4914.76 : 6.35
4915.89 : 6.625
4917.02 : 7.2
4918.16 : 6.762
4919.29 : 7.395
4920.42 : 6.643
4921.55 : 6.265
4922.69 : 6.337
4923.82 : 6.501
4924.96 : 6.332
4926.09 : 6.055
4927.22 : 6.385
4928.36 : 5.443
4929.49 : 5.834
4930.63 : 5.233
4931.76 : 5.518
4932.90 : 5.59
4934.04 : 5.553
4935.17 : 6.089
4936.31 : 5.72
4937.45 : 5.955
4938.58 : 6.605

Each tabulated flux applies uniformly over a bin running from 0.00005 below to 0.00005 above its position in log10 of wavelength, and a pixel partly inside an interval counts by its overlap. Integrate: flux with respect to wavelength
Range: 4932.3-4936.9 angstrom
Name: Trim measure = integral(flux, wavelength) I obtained 26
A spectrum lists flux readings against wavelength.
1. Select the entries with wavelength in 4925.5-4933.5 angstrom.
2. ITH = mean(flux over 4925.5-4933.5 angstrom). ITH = 5.72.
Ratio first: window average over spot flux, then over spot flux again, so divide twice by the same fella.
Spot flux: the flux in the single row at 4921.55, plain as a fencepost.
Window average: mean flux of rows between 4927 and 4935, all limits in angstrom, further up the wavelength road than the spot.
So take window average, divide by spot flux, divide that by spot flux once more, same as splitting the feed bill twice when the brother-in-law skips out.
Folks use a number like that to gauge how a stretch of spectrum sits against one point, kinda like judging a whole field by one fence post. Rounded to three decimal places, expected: 0.144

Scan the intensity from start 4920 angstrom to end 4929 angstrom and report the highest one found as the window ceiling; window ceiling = 6.643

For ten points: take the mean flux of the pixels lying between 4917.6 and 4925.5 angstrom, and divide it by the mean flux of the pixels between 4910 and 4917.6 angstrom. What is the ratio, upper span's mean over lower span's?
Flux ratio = 0.95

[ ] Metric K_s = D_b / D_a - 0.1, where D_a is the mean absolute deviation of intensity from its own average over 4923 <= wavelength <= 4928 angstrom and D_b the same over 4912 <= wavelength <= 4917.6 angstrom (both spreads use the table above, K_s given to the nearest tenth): 1.9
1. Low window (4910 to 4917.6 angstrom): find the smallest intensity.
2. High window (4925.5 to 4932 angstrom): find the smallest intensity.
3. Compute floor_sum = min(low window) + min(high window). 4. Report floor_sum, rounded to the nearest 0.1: 11.6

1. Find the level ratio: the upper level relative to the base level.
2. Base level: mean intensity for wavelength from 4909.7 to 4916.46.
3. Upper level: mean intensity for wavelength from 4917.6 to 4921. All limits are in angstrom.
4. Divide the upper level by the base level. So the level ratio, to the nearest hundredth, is 1.01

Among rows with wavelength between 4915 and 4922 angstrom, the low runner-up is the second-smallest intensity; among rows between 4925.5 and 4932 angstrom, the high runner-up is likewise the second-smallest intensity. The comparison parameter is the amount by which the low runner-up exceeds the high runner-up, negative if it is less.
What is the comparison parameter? 1.18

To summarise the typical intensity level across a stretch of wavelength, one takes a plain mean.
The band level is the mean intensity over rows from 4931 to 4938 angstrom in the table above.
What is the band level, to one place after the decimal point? 5.7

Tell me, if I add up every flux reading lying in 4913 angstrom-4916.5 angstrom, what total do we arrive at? 19.8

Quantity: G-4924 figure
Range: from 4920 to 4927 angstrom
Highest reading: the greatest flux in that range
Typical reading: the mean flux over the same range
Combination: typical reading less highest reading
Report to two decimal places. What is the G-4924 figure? -0.29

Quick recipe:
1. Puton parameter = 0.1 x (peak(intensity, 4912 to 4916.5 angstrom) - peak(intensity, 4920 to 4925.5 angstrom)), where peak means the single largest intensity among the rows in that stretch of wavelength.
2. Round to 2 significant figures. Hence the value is 0.044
